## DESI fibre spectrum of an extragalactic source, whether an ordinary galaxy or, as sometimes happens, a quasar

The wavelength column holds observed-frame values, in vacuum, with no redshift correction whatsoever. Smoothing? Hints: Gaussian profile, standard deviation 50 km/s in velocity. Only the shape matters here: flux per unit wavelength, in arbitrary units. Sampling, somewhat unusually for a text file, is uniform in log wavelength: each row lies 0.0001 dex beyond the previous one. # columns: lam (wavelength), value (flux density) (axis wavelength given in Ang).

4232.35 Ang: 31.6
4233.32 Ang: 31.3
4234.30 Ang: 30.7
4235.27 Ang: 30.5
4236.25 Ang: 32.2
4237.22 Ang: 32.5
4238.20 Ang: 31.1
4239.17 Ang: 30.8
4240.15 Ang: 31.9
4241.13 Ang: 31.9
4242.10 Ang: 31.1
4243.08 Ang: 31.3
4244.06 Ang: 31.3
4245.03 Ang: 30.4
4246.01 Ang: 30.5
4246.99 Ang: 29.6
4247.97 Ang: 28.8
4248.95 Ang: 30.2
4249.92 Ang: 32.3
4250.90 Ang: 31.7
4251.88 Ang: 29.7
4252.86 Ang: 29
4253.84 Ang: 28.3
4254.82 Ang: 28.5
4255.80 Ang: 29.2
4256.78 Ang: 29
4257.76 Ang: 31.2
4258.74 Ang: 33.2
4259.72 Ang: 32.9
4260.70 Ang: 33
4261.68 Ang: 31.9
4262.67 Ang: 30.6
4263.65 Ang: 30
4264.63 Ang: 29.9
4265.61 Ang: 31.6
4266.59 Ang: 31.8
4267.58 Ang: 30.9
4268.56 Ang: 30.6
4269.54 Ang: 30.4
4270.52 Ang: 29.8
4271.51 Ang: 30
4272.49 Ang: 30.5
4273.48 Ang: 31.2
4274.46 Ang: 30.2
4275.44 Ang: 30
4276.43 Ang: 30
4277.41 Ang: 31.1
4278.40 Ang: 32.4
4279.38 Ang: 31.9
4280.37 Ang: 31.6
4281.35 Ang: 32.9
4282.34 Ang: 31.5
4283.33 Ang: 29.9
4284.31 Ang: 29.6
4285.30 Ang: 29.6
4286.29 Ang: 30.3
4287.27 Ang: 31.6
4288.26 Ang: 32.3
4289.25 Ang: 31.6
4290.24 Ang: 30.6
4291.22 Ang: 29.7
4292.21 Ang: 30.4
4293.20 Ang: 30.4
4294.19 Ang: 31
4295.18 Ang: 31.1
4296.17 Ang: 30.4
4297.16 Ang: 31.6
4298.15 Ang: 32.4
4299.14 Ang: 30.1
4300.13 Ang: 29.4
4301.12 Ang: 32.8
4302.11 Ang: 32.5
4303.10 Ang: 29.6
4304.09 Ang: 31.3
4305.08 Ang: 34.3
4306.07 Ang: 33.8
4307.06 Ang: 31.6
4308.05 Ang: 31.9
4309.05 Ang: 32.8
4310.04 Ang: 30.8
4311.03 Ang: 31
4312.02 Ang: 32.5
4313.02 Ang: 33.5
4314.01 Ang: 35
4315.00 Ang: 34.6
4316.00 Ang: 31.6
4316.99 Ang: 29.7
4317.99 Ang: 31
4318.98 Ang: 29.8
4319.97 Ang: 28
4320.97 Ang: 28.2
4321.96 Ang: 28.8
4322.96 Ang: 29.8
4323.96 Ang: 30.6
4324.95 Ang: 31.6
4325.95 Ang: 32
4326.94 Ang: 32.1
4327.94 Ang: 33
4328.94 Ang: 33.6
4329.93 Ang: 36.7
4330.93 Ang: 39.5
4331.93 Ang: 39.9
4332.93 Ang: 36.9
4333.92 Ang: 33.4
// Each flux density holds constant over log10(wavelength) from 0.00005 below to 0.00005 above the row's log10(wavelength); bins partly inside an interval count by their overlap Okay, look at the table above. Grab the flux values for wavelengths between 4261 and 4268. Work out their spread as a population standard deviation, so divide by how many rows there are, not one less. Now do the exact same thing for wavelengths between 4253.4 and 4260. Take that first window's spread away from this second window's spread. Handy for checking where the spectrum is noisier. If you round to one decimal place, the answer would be 1.2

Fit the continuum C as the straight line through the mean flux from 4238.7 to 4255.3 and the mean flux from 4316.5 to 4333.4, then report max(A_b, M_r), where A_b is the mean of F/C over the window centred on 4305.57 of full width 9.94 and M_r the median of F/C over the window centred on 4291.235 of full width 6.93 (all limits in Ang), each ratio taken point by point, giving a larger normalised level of 1.007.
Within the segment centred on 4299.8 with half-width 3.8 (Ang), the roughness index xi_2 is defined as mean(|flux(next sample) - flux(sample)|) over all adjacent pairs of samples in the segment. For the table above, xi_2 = 1.7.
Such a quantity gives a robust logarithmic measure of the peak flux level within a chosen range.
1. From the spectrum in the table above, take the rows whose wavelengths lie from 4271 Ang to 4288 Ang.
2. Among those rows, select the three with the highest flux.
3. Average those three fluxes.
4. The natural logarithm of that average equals 3.48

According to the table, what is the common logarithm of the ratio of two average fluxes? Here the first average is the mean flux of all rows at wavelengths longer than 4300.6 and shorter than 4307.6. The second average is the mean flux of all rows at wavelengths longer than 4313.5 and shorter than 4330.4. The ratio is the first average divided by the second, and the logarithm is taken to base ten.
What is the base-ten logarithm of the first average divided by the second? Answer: 0.010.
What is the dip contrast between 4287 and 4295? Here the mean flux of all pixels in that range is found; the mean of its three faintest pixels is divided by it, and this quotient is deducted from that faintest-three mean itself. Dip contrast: 29.2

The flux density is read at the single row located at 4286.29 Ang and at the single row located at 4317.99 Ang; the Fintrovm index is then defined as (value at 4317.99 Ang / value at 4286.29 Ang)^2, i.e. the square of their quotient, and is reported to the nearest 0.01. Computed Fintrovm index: 1.05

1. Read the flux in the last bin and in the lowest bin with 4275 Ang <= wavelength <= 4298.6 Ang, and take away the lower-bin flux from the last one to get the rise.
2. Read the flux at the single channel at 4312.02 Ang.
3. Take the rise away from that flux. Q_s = 30.1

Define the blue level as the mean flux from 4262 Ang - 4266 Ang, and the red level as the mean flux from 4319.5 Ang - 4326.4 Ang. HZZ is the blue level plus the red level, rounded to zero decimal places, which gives 60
